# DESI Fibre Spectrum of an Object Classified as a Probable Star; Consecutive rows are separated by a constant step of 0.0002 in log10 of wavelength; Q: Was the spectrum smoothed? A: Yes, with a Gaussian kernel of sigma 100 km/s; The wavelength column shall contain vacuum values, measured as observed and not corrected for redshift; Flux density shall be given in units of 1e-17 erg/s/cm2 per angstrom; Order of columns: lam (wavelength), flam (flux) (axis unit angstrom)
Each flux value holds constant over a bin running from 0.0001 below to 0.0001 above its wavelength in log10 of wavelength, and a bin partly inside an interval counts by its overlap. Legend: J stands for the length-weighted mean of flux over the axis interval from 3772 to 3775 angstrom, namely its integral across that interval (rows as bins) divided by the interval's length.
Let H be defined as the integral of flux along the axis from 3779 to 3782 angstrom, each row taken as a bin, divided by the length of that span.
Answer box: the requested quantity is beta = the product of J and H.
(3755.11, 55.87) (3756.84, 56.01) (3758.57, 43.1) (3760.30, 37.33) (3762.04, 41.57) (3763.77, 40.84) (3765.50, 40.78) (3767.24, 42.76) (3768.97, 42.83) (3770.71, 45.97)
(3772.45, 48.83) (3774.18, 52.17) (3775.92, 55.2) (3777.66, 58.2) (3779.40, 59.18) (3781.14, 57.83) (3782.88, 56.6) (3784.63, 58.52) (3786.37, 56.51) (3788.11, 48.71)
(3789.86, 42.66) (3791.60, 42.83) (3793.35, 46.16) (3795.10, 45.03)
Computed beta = 2970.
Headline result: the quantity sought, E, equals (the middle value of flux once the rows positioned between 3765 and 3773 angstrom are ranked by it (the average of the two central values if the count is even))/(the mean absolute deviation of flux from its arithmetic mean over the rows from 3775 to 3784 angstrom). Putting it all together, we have 36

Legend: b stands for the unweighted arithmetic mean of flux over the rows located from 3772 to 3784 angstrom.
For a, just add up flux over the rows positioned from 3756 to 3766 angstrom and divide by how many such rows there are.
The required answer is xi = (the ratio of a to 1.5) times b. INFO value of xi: 1599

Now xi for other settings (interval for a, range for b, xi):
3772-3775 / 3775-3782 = 1939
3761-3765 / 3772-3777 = 1430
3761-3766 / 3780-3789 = 1523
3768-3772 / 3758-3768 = 1215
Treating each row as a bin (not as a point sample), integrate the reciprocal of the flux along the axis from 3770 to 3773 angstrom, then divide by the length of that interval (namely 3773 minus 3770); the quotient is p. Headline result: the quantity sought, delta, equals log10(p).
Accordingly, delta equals -1.68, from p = 0.0211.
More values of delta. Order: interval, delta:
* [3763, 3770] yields -1.62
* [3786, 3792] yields -1.67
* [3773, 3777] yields -1.73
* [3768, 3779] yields -1.70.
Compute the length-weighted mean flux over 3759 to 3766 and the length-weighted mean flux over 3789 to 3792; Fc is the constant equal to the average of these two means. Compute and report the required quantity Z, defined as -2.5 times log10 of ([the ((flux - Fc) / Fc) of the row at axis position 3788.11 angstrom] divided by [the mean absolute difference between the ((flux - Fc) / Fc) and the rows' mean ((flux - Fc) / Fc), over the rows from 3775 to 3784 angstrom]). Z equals -1.9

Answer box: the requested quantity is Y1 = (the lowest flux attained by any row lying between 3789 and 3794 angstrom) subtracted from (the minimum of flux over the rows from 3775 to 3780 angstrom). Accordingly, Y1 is 13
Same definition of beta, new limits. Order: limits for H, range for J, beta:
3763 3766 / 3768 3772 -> 1831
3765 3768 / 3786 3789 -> 2168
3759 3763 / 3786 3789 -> 2068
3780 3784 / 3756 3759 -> 2893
